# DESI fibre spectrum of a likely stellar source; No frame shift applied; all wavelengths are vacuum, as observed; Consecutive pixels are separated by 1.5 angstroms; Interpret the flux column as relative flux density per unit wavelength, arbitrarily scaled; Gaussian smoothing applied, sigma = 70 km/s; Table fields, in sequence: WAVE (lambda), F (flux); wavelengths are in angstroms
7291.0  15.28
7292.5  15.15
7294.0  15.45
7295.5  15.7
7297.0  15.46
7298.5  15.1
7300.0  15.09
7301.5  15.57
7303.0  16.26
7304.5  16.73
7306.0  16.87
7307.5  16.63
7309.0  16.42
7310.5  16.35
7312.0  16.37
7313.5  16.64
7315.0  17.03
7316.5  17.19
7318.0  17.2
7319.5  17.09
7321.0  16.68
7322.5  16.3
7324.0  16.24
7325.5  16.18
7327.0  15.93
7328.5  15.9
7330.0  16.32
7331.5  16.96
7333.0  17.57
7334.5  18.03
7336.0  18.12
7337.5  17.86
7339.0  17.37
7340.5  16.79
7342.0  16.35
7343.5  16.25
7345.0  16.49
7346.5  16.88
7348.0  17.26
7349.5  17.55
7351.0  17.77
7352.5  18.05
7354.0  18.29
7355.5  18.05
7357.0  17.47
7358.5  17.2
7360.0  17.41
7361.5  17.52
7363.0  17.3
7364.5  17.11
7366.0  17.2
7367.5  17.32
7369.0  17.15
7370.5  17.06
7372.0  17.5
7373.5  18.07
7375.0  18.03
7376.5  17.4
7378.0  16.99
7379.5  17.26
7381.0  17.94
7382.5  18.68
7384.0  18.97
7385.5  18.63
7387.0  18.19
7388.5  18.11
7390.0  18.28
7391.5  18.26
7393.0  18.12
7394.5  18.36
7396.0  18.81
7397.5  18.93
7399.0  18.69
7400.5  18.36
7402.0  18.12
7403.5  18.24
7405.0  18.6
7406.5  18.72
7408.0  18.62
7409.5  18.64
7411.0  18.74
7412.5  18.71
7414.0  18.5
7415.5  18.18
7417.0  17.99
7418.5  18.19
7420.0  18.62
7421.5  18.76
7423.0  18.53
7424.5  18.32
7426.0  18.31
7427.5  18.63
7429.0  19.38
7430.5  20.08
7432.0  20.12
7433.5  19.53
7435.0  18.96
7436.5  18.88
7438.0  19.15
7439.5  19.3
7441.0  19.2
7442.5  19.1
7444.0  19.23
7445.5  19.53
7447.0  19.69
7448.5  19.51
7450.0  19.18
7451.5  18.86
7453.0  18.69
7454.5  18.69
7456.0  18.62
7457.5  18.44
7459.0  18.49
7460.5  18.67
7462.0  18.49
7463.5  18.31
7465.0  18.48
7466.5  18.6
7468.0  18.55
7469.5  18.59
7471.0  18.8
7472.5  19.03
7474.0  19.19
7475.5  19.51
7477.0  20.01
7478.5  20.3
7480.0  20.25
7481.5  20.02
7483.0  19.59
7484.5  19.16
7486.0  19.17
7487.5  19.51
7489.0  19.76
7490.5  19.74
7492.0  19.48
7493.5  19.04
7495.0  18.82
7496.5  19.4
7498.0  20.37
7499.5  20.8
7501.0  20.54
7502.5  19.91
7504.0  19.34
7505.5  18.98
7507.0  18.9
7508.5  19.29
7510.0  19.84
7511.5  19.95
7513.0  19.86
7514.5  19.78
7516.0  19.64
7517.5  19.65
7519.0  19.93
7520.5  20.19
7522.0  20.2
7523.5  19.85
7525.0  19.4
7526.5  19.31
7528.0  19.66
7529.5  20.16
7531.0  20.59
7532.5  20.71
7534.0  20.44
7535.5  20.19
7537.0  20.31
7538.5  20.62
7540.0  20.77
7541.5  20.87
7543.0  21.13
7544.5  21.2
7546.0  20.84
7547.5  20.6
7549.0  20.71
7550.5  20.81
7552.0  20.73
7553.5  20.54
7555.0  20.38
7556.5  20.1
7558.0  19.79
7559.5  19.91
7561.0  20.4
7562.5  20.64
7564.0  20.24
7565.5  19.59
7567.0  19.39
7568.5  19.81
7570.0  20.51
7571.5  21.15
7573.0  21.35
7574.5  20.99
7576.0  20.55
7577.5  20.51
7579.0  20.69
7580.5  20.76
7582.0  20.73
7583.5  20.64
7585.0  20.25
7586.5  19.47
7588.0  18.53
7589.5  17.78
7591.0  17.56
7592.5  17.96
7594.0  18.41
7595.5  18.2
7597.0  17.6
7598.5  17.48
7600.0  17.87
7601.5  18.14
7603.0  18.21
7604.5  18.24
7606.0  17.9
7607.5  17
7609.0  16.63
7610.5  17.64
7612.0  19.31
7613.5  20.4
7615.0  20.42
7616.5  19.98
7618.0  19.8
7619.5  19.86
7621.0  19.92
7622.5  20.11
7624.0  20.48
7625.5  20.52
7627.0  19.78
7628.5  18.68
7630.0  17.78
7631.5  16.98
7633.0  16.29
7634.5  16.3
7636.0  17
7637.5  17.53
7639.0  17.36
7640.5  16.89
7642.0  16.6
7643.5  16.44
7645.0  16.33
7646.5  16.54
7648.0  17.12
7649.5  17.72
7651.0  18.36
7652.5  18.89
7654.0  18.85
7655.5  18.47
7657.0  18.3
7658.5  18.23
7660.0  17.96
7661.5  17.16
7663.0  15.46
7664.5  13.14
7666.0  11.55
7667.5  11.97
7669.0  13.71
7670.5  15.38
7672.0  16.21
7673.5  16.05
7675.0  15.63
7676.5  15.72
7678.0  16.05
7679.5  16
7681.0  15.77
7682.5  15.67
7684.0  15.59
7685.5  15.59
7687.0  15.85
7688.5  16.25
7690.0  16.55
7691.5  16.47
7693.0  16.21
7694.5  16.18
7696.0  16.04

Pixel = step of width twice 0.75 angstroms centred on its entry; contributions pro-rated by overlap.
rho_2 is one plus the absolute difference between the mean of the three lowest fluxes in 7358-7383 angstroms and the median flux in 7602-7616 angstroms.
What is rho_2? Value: 2.2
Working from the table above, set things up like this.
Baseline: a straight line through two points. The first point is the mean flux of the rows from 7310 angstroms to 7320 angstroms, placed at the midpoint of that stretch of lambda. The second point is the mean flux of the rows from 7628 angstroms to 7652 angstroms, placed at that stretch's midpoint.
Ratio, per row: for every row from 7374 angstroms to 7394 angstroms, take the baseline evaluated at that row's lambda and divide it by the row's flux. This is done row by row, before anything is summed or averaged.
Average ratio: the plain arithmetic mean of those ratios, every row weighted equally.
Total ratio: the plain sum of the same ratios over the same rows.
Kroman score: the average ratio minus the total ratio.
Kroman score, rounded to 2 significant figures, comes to -11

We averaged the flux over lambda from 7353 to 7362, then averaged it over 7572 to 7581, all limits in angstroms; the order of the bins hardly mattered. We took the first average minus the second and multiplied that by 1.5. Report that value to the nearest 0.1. -4.7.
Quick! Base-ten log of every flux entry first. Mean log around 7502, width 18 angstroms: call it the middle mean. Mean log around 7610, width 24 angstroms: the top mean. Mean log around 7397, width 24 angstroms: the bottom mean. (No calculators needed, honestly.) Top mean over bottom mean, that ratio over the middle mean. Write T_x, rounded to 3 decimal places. 0.777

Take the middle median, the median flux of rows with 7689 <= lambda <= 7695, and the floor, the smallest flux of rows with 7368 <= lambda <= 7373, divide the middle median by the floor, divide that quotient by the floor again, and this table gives 0.056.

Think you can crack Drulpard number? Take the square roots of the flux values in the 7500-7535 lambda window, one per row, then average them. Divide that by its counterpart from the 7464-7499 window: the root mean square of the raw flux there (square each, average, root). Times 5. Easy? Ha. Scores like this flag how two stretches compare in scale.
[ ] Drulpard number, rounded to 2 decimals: 1.15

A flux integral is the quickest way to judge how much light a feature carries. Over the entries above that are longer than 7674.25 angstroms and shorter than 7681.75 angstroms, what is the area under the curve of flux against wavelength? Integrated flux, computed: 119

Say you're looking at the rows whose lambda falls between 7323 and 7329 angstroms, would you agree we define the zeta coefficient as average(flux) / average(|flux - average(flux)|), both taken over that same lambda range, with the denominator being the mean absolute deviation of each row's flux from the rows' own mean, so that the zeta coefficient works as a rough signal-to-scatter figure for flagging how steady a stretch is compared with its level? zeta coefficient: 109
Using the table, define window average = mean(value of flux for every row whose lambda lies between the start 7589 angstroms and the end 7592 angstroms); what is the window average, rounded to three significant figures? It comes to 17.7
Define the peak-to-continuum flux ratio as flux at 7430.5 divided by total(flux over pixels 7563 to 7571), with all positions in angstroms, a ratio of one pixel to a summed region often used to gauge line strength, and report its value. 0.202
